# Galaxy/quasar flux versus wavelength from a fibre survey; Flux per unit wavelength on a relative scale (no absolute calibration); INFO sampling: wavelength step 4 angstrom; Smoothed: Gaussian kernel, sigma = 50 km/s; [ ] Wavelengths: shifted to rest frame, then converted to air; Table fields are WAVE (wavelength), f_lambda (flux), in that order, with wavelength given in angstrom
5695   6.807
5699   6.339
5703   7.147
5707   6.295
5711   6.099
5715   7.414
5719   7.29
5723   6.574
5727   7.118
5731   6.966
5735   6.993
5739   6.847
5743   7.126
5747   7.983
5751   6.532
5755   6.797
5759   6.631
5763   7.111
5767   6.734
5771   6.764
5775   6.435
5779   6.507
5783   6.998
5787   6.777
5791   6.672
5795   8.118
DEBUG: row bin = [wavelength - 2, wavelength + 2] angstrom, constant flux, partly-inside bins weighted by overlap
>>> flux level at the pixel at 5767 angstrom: 6.734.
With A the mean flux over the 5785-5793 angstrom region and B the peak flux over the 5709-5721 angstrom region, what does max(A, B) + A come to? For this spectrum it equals 14.1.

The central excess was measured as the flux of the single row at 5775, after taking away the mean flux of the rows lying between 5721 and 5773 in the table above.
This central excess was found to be -0.50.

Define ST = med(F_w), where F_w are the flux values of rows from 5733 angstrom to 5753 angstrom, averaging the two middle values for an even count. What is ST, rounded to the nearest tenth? 7.0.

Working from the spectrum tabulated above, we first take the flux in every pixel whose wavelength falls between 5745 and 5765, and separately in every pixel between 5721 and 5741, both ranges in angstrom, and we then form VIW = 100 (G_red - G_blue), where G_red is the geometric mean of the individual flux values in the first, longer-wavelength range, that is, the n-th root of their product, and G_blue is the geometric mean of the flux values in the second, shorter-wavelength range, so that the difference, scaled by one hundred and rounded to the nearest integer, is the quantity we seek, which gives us 9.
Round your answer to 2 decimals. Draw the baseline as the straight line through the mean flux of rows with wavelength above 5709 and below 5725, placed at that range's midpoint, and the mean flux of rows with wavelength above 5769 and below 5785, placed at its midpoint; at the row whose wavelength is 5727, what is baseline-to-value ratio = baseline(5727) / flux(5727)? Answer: 0.96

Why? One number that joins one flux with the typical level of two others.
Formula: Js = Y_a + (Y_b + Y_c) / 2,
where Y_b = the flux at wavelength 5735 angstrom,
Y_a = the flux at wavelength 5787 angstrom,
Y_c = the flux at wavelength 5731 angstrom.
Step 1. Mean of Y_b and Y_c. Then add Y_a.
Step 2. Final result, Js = 13.8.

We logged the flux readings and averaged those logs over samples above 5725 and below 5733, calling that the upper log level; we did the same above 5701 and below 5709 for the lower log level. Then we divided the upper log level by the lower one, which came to 1.03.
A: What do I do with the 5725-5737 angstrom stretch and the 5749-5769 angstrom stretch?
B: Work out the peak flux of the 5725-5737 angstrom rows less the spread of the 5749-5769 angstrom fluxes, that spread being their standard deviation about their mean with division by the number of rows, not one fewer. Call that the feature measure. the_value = 6.92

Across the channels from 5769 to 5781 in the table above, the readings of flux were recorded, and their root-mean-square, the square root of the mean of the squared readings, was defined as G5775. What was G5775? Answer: 6.57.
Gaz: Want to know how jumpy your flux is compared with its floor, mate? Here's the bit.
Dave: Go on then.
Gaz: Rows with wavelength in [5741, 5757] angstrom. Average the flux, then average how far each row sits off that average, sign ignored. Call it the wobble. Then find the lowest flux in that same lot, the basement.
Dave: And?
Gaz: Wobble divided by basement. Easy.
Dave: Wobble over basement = 0.07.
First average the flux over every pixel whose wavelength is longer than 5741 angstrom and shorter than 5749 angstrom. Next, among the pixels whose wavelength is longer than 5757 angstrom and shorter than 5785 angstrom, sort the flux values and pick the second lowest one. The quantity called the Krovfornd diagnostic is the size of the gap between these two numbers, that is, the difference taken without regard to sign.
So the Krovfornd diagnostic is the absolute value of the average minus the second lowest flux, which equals 1.0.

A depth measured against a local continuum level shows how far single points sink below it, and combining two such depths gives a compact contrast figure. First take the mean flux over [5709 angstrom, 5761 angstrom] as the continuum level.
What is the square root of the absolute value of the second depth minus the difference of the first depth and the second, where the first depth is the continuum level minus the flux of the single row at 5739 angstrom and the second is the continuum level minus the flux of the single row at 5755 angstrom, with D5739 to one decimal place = 0.5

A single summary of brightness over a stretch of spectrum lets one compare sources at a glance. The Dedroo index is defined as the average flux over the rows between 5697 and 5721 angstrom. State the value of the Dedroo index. 6.76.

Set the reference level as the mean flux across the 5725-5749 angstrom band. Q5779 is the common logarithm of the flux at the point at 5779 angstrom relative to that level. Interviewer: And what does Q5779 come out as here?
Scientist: -0.04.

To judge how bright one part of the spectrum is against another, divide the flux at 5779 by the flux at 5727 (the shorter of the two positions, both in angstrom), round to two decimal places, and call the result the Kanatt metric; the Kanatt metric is 0.91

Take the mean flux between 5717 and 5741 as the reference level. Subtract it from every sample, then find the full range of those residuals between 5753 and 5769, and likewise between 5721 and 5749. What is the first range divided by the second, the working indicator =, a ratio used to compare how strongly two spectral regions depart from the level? 0.34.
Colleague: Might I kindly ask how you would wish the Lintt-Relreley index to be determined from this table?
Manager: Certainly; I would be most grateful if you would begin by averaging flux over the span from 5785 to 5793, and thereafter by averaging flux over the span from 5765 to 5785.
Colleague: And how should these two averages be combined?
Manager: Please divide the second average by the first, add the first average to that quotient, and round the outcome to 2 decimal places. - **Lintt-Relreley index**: 7.72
